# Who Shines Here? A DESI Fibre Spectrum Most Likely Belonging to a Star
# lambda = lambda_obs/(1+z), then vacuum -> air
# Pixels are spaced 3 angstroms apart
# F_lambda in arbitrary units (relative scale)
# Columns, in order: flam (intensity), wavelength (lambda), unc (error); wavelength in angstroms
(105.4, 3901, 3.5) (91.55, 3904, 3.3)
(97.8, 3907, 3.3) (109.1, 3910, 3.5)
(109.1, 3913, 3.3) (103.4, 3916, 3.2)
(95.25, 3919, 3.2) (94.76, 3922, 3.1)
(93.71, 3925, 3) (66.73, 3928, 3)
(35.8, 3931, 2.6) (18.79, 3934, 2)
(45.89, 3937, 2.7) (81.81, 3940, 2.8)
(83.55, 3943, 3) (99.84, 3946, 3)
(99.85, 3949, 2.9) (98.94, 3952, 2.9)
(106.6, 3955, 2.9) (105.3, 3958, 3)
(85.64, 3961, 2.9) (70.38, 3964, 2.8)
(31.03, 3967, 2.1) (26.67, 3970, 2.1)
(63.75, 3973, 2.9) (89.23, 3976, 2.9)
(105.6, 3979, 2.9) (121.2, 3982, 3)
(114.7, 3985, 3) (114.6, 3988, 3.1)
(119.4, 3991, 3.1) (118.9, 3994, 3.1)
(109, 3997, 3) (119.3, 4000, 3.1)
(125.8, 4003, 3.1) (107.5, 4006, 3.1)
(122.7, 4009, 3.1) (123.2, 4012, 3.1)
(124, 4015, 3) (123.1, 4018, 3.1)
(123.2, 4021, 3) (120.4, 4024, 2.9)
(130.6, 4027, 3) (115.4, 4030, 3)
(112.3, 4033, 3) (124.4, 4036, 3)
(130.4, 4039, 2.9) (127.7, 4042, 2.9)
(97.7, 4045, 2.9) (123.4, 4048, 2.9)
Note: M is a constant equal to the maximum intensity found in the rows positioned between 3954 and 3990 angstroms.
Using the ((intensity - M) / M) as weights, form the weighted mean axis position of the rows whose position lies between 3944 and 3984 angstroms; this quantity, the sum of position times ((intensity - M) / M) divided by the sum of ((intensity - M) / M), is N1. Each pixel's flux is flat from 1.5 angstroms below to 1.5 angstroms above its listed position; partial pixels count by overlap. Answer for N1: 3965.4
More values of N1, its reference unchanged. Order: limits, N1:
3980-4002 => 3992.2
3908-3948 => 3931.5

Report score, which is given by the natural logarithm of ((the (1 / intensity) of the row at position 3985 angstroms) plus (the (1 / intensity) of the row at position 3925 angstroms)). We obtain -3.94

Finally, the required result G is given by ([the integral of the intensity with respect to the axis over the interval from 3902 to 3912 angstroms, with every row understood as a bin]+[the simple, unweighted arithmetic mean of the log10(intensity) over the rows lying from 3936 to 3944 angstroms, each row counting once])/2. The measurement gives 502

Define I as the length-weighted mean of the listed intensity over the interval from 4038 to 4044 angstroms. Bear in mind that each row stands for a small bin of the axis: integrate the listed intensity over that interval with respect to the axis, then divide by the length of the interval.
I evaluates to 126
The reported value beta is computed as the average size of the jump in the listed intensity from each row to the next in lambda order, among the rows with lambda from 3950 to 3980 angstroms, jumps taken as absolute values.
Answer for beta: 18.5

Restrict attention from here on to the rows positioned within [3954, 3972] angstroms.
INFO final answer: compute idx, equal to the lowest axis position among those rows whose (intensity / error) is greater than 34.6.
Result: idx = 3955 angstroms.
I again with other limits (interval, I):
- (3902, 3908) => 95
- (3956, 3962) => 97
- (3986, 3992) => 117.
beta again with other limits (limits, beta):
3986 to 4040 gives 6.9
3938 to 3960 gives 4.7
